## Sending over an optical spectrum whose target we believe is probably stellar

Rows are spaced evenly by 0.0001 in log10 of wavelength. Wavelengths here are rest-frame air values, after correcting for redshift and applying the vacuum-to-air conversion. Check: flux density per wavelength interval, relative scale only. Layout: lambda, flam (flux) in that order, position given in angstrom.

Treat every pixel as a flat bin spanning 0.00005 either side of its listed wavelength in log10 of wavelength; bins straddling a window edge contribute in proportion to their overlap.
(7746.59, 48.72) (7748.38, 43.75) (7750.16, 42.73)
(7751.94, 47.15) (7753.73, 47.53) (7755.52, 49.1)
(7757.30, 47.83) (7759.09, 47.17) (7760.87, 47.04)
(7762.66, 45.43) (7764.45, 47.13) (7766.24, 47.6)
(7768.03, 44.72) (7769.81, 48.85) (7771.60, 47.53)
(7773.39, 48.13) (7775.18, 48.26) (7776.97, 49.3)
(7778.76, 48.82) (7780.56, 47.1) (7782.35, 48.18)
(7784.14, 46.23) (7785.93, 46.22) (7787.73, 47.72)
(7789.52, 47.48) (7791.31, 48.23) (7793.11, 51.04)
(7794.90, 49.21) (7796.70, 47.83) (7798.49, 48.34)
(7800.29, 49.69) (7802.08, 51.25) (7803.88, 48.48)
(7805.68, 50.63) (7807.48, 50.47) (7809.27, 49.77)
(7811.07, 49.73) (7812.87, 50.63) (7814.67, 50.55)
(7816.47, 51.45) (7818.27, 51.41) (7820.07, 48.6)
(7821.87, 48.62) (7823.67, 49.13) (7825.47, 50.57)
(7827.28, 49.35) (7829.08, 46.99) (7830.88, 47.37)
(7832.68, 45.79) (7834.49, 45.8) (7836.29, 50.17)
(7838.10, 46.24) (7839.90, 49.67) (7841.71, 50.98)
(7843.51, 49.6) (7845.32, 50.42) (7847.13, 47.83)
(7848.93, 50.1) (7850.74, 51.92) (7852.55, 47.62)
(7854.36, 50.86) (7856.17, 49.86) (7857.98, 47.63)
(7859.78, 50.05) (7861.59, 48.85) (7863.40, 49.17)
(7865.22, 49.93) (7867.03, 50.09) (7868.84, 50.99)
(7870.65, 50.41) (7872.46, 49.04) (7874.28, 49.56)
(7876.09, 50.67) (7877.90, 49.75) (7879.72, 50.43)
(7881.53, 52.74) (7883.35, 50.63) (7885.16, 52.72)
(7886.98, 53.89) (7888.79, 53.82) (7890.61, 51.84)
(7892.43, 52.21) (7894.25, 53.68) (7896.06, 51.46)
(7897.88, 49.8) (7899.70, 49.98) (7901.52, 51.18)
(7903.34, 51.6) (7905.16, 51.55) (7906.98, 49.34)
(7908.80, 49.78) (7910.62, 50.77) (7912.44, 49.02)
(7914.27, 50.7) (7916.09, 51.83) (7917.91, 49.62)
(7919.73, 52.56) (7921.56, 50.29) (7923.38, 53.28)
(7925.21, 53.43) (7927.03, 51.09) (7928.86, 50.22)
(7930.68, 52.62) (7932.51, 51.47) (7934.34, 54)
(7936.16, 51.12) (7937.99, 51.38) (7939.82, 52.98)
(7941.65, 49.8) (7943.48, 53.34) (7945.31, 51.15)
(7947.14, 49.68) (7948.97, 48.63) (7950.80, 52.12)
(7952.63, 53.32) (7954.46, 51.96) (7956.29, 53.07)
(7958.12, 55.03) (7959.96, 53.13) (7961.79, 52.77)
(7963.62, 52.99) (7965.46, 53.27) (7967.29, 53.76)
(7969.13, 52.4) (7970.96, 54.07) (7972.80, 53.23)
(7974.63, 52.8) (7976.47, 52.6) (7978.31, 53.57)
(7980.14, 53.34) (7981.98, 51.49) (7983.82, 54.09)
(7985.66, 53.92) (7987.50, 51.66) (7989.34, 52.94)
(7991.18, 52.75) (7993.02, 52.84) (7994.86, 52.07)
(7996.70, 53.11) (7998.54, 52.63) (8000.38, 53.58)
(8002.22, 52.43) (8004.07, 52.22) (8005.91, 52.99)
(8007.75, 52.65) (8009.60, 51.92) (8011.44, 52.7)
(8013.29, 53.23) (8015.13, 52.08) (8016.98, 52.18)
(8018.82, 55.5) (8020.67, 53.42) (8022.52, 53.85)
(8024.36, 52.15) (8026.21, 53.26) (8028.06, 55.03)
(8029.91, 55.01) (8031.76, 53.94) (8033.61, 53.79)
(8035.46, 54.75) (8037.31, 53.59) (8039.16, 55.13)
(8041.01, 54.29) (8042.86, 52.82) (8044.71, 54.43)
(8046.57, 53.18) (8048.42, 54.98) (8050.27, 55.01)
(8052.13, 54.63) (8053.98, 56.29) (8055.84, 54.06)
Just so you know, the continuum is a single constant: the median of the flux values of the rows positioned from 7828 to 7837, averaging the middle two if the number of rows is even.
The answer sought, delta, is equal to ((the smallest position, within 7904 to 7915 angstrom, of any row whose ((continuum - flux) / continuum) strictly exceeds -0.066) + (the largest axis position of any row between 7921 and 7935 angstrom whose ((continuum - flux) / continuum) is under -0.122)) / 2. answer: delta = 7920.7 angstrom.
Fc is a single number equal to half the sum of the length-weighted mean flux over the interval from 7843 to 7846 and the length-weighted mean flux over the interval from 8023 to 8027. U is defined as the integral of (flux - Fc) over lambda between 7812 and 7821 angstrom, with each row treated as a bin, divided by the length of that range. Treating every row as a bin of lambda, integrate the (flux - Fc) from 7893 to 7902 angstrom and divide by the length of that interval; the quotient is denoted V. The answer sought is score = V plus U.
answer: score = -1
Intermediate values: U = -0.9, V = 0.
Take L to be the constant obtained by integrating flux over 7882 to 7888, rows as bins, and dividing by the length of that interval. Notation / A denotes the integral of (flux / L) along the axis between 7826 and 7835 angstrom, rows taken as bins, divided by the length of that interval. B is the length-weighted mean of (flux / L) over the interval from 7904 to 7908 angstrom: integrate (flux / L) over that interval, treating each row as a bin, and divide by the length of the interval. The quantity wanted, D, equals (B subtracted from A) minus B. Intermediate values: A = 0.90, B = 0.96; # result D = -1.03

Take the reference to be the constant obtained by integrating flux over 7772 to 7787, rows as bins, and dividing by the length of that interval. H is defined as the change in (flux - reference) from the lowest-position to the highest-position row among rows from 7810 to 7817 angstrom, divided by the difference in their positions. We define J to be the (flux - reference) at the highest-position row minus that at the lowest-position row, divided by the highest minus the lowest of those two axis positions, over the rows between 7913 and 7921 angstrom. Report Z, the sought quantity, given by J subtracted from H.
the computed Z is -0.02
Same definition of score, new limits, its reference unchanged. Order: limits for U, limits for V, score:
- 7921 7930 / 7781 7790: -4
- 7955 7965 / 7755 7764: -2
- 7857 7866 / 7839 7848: -4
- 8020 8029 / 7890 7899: 2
